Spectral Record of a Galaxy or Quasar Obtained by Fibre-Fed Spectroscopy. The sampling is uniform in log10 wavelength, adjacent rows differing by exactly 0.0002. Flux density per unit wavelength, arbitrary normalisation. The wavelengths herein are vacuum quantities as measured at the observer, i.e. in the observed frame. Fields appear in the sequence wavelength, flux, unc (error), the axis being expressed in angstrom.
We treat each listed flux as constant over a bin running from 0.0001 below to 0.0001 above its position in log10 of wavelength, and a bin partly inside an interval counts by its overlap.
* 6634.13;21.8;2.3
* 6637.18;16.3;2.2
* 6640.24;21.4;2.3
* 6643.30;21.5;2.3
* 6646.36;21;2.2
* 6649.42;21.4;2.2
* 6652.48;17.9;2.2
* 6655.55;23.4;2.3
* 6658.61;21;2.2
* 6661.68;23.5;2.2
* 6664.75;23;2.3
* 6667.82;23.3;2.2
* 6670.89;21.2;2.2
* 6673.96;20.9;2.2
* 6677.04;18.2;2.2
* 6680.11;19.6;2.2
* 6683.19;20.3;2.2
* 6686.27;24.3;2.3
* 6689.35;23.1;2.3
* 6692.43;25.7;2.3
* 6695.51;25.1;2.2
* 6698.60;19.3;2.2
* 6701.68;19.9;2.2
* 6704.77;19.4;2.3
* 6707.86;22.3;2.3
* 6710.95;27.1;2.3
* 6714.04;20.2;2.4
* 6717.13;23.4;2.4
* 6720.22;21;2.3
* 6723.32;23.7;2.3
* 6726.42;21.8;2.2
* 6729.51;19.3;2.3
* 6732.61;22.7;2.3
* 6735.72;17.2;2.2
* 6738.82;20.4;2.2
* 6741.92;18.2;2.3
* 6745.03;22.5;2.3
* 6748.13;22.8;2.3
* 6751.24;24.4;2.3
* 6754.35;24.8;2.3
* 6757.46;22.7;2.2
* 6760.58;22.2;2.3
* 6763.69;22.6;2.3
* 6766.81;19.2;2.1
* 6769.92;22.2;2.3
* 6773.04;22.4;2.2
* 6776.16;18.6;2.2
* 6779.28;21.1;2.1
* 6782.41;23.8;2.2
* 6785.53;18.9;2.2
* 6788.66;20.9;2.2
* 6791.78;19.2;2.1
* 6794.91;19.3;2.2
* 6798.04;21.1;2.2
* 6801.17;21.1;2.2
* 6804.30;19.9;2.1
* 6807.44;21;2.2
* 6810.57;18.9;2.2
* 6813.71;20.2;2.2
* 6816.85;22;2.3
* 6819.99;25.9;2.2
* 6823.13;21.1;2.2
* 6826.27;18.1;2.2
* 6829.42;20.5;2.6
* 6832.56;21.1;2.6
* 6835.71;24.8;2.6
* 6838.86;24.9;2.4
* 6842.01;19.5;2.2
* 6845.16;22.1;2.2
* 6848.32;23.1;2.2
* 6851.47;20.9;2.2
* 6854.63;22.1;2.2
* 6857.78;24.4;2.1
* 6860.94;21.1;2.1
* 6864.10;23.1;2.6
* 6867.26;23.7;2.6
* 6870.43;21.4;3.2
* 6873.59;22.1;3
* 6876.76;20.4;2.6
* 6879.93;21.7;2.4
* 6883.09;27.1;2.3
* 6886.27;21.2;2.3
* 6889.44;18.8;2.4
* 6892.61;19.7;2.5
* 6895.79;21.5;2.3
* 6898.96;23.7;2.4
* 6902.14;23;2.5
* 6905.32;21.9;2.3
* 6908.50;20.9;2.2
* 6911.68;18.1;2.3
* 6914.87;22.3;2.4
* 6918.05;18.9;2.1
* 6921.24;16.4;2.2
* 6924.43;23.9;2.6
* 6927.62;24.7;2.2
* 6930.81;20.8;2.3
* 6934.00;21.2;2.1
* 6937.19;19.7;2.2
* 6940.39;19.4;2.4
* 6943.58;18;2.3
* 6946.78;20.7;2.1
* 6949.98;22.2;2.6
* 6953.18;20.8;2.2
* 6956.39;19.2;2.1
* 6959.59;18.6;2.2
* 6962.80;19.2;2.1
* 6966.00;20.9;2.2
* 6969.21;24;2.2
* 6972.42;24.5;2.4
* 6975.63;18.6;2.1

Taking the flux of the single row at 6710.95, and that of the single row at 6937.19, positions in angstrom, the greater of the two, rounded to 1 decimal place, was 27.1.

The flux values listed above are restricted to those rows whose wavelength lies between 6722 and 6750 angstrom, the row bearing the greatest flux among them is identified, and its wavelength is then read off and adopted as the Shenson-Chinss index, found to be 6723.32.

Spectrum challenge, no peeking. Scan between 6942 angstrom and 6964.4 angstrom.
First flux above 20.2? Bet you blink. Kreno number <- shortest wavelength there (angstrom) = 6946.78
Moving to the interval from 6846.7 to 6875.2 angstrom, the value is 6848.32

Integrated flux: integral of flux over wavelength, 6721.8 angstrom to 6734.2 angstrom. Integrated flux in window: 271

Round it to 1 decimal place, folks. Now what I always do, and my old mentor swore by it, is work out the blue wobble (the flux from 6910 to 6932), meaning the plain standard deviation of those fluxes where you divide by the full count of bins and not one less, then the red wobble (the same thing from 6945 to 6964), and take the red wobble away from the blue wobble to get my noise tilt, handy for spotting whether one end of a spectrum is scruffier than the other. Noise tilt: 1.6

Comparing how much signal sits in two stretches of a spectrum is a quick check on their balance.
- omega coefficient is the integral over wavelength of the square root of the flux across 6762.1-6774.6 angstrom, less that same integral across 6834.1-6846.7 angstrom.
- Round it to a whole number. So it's -2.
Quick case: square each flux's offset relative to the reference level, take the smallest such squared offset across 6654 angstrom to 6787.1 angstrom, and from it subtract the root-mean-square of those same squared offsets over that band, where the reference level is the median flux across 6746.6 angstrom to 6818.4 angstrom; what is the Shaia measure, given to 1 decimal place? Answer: -8.6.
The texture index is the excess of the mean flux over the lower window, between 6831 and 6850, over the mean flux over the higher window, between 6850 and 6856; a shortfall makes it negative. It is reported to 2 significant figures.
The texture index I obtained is 1.1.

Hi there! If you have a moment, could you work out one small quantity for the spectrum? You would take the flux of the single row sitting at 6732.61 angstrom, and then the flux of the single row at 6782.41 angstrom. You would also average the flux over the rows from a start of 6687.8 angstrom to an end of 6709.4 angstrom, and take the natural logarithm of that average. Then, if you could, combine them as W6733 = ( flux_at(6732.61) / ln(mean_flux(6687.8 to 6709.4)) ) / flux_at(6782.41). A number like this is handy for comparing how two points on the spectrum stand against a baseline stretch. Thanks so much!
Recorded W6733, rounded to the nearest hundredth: 0.31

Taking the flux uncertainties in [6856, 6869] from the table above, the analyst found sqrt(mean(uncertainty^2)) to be 2.36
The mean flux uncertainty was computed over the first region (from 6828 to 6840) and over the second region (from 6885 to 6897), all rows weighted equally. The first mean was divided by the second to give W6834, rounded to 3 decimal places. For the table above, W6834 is 1.074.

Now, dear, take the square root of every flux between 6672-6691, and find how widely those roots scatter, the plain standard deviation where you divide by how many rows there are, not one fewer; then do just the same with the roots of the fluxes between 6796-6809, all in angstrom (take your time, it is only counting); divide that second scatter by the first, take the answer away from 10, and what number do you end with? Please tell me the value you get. 9.7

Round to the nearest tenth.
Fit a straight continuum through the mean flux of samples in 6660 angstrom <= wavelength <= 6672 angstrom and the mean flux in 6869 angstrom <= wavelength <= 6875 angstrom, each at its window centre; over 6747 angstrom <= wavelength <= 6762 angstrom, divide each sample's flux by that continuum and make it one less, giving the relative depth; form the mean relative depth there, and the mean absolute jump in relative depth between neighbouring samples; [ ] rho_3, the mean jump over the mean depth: 1.1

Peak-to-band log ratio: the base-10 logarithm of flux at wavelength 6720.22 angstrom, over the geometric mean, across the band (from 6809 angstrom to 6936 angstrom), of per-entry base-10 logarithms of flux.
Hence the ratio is 0.99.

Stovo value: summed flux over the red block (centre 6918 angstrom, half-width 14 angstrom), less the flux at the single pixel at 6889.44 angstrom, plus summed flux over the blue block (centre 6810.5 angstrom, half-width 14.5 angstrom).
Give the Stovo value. 360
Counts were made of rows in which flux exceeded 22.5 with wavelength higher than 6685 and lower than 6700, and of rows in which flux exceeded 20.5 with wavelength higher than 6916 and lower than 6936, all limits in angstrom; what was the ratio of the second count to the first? 1.0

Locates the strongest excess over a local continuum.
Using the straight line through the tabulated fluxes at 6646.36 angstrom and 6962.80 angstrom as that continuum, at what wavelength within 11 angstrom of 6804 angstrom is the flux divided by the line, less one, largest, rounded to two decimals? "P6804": 6801.17 angstrom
